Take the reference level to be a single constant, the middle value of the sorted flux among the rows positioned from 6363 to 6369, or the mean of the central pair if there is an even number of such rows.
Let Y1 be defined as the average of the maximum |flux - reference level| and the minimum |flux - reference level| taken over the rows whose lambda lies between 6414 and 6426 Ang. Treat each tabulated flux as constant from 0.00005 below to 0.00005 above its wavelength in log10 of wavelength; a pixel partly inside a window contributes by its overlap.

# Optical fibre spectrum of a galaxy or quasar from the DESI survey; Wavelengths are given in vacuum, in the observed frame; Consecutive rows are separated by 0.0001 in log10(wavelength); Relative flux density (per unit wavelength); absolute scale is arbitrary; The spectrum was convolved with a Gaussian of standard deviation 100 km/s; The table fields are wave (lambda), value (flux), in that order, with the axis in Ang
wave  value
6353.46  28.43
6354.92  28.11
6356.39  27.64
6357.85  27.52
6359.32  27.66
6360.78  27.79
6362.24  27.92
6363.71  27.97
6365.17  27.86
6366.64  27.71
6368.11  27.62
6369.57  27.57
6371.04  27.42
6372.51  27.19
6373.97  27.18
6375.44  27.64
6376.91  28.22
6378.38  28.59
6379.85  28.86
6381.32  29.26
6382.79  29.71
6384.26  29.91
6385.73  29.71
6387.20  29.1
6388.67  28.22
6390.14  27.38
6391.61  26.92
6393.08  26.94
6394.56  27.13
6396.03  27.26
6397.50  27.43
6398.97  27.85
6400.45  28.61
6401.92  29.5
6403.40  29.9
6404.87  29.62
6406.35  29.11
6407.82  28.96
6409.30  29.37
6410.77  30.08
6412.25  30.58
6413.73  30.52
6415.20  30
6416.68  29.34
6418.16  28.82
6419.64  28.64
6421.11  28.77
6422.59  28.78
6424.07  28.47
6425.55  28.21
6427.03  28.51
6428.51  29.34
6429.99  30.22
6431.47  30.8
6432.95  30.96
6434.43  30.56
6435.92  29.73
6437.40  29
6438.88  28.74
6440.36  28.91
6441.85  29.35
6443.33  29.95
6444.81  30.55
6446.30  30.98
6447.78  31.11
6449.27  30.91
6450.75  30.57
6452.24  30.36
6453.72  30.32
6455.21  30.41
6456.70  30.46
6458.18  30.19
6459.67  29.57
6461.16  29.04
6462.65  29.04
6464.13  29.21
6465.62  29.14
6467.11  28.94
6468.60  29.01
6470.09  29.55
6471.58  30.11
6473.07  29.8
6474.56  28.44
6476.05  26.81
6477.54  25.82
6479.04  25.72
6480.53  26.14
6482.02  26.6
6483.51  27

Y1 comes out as 1.3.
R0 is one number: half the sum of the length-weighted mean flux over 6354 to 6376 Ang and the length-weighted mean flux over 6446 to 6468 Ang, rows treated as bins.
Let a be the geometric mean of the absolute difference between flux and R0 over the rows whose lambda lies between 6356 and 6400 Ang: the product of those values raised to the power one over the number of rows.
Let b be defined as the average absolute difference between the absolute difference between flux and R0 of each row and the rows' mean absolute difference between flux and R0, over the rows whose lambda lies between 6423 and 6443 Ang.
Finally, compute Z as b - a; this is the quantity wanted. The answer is -0.3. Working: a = 0.91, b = 0.61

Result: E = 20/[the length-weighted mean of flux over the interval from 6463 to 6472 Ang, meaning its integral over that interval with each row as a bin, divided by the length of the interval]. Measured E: 0.683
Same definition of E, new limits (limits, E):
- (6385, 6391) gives 0.700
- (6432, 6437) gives 0.660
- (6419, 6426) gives 0.699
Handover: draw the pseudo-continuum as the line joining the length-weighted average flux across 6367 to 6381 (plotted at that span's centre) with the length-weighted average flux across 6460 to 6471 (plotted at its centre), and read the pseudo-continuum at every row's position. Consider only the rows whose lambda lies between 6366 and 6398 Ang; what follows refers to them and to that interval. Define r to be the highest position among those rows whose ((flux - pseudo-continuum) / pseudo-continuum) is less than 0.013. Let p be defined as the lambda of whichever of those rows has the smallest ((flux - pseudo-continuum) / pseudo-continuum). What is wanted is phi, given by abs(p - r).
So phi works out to 4.4 Ang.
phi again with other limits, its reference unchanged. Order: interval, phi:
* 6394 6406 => 4.4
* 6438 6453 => 1.5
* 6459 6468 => 0.0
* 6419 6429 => 1.5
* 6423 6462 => 35.6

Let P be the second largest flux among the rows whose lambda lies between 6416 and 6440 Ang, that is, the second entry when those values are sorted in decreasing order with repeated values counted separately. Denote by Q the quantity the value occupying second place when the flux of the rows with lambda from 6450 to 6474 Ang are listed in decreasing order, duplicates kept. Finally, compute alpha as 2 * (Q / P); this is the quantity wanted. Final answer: 1.98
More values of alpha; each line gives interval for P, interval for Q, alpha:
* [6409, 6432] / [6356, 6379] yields 1.85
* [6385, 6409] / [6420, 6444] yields 2.07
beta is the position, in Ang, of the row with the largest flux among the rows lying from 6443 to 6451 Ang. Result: 6447.78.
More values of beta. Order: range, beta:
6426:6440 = 6432.95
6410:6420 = 6412.25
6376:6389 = 6384.26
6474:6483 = 6474.56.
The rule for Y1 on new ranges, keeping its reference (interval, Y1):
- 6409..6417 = 2.2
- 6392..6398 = 0.6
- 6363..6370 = 0.1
